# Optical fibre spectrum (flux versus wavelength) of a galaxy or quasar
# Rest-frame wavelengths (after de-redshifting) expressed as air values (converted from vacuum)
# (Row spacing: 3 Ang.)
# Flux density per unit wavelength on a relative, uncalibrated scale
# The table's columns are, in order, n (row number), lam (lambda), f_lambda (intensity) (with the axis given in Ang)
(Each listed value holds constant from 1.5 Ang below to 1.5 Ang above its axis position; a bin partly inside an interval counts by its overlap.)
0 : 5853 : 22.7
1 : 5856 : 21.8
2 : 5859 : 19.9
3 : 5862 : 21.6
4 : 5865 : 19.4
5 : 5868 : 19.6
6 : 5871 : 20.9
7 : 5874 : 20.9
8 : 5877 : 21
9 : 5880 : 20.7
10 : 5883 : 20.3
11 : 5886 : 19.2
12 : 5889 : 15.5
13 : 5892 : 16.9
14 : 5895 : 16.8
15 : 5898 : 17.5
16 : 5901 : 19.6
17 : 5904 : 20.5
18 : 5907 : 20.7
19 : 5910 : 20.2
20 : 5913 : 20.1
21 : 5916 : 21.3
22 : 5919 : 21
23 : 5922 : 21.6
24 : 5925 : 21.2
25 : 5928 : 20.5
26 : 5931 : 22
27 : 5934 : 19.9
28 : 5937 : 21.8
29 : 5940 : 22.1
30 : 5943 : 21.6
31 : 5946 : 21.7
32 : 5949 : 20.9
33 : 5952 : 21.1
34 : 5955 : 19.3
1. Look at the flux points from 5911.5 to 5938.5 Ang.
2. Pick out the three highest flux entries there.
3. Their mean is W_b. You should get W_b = 21.8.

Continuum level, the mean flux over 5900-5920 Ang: 20.5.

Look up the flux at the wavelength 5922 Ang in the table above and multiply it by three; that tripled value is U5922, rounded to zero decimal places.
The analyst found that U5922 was 65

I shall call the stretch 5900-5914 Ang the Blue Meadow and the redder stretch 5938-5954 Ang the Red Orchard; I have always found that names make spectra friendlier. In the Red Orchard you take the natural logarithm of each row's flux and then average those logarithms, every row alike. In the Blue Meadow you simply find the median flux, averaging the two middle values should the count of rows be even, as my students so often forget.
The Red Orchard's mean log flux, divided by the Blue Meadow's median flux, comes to 0.152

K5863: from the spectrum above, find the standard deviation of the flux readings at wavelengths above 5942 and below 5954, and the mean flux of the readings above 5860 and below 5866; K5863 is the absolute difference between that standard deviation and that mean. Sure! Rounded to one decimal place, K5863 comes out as 20.2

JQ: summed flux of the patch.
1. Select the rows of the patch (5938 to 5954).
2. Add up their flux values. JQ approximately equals 107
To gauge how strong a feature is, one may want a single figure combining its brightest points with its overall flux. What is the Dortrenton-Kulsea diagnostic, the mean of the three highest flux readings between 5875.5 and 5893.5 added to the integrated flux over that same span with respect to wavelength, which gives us 361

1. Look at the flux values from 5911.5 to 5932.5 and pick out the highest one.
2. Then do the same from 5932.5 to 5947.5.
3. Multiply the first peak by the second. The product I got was 486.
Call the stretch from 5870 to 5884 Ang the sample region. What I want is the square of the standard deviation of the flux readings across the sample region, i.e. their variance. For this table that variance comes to 0.1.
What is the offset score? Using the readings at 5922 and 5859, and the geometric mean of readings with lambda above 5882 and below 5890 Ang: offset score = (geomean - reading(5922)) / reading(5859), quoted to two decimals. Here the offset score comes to -0.17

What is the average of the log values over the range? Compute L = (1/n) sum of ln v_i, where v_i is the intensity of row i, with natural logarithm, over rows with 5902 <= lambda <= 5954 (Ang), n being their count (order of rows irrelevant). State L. 3.05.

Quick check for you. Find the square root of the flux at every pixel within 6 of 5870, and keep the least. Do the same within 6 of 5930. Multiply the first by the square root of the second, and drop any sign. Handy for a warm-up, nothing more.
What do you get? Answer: 9.3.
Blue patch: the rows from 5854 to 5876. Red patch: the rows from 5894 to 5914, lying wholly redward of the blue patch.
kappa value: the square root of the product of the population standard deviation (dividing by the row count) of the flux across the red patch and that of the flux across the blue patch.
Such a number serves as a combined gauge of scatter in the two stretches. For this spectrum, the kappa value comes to 1.13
